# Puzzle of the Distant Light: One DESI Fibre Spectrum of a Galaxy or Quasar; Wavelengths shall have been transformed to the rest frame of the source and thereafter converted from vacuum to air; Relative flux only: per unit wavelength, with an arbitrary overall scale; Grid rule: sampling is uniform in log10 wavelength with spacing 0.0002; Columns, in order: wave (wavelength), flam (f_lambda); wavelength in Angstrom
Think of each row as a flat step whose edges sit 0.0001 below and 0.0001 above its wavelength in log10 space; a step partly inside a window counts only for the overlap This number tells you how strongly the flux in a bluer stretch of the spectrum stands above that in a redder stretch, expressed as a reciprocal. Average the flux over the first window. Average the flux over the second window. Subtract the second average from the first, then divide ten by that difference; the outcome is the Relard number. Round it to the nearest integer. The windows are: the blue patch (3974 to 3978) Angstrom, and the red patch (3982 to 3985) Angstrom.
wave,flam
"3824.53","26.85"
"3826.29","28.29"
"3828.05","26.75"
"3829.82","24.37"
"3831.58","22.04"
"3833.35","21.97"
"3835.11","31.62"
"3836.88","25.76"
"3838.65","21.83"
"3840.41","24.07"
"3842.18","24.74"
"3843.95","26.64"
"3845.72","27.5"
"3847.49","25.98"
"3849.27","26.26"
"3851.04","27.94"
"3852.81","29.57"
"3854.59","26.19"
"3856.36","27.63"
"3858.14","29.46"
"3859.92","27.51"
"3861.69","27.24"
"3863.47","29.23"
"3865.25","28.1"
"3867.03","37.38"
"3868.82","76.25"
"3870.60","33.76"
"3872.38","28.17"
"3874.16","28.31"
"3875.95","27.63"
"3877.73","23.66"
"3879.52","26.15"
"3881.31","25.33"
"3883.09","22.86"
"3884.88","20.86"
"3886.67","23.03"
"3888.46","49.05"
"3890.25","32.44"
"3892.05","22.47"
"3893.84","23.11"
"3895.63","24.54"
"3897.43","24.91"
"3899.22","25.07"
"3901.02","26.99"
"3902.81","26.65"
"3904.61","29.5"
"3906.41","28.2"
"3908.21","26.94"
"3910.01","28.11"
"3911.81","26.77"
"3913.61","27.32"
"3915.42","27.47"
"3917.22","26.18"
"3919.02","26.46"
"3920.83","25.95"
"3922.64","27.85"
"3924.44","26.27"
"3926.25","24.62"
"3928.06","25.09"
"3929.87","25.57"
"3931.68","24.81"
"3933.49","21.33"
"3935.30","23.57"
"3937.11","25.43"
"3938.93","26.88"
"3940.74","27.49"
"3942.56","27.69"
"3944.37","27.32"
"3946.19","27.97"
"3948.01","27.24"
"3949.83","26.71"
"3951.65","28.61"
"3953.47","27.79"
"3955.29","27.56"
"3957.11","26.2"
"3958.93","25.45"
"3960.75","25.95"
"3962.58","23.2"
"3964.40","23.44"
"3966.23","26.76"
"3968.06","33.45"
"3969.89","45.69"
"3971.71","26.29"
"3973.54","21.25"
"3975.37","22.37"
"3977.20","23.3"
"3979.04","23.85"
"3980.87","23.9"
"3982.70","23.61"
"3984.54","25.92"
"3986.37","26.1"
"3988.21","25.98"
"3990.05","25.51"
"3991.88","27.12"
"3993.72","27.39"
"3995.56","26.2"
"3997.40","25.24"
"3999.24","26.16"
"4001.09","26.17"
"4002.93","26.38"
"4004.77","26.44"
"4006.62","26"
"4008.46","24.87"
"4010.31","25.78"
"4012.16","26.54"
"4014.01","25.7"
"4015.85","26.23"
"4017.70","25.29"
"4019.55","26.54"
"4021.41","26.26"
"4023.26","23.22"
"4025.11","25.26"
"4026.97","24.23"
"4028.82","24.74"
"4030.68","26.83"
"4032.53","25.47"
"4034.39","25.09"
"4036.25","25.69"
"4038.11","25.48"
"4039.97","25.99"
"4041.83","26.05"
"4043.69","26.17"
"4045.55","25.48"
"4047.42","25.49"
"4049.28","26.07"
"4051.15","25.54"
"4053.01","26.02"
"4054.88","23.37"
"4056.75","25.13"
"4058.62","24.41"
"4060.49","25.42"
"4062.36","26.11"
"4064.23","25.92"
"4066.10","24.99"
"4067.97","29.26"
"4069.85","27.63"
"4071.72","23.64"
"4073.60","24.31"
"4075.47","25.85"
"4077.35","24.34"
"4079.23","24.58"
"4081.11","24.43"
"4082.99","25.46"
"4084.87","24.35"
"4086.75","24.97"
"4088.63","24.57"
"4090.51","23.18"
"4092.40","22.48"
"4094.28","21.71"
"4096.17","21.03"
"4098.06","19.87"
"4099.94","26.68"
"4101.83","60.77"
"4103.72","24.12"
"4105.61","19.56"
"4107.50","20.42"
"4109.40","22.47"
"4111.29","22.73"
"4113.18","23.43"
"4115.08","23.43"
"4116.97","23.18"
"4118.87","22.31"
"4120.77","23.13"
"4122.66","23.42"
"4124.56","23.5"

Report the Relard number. -5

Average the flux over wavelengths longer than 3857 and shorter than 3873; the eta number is 35.2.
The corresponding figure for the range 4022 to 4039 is 25.1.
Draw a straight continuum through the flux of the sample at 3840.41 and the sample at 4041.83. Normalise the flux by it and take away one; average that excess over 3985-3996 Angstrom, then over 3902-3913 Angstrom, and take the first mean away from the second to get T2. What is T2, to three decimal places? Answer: 0.087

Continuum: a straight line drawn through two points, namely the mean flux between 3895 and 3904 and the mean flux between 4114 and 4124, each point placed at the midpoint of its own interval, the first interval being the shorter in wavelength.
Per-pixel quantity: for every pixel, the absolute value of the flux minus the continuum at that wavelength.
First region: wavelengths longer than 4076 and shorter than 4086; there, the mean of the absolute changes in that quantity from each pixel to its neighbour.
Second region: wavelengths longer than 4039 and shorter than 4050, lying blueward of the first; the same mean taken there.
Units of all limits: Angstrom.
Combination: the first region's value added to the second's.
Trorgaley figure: 0.9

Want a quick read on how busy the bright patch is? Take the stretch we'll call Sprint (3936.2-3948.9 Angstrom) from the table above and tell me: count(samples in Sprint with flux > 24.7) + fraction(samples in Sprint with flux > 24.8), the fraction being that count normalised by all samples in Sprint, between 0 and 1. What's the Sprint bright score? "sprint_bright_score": 8.0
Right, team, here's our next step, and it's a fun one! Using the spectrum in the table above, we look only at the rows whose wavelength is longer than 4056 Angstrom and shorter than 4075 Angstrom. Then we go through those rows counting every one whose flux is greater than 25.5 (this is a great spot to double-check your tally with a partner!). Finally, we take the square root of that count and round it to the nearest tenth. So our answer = 2.0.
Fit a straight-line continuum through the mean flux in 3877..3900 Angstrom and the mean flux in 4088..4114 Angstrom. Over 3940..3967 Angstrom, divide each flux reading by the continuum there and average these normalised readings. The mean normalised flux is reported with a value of 1.02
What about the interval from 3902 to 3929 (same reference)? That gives 1.02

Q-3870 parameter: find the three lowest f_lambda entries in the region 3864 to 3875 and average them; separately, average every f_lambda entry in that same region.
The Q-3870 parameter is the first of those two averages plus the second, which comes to 67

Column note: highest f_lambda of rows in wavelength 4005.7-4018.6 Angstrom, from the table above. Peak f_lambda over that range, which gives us 26.54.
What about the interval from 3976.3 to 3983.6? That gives 23.9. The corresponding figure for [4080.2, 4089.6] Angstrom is 25.46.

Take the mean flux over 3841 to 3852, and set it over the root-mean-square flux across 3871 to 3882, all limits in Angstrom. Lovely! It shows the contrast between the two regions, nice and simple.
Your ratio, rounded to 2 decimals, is 1.00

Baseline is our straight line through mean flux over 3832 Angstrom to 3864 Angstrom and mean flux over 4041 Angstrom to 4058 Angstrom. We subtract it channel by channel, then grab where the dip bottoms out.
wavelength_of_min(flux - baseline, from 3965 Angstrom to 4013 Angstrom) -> 3973.54 Angstrom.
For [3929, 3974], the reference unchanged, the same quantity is 3933.49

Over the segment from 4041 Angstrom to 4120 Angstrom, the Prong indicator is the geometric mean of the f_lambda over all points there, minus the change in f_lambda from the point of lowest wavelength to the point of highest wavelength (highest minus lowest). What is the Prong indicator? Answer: 28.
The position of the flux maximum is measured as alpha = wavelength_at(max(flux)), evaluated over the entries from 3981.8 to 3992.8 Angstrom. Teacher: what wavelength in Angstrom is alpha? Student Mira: 3991.88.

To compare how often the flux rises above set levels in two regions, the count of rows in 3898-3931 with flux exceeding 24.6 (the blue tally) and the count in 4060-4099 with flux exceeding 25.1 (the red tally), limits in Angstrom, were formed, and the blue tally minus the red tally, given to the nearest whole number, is 11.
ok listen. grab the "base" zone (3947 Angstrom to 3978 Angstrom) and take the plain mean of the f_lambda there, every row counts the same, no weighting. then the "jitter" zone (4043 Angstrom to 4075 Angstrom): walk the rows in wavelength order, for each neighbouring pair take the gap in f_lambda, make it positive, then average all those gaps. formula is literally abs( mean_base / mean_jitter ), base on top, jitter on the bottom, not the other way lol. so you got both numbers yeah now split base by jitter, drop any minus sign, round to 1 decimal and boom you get 20.9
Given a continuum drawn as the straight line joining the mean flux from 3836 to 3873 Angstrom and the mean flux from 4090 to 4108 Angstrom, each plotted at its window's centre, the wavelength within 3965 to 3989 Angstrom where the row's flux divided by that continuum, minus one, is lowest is 3973.54 Angstrom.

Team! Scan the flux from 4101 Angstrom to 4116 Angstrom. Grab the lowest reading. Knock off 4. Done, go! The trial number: 15.6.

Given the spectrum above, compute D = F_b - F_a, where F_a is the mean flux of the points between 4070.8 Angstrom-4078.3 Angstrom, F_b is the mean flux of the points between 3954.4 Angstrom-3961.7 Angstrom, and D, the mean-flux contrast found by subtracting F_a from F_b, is 1.8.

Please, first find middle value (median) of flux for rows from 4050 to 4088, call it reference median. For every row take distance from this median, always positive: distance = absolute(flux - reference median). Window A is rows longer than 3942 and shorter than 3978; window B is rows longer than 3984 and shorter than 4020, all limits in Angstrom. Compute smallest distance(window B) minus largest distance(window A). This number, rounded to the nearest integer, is -20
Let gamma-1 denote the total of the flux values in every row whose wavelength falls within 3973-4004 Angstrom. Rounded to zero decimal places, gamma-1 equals 426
